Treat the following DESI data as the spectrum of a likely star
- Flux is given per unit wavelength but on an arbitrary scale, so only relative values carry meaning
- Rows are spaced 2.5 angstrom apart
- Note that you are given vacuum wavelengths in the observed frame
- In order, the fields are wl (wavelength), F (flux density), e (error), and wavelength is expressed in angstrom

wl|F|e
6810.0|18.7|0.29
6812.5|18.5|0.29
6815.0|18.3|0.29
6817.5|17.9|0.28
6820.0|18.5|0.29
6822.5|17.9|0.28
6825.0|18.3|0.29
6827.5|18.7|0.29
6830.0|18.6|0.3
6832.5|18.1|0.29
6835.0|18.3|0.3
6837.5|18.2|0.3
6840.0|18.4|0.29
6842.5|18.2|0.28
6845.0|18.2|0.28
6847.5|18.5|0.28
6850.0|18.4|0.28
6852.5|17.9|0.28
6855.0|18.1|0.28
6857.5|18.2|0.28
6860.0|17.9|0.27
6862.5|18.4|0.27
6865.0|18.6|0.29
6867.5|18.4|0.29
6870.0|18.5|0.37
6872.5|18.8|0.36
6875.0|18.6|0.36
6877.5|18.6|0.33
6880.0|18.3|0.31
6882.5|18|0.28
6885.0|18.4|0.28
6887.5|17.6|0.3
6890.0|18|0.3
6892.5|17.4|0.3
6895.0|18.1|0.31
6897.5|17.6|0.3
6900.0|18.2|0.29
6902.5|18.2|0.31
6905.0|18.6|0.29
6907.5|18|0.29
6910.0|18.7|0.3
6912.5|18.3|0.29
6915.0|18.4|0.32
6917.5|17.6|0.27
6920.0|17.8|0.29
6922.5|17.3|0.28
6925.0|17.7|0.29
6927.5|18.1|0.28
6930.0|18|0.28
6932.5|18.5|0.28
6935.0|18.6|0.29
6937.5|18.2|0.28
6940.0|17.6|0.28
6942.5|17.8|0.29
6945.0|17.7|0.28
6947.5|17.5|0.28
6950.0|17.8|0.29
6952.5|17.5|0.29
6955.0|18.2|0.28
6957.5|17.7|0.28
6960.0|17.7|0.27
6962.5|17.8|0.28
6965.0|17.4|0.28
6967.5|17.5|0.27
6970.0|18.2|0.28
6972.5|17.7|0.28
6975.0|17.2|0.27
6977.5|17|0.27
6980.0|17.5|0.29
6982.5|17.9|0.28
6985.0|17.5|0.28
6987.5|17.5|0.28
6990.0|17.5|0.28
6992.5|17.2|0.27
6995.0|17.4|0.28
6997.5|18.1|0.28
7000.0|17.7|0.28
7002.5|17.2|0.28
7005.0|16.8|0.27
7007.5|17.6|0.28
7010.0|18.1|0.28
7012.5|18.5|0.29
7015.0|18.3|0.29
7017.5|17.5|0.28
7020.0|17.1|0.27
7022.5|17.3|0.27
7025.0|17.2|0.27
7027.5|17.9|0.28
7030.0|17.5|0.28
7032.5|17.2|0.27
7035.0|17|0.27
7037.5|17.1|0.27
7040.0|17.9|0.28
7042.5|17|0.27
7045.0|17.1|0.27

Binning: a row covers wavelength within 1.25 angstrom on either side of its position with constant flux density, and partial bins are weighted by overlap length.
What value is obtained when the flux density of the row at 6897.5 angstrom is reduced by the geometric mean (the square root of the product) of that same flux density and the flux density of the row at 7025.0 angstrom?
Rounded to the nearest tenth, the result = 0.2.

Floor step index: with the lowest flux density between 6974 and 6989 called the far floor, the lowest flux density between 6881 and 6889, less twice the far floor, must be -16.4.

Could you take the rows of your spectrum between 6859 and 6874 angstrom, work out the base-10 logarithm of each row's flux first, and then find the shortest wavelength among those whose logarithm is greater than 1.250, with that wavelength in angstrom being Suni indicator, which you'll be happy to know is 6860.0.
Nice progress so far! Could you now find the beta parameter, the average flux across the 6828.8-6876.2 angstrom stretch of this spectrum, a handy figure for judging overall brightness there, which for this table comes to 18.3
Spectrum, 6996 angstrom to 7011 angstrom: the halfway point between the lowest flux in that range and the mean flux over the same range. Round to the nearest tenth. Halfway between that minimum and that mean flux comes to 17.2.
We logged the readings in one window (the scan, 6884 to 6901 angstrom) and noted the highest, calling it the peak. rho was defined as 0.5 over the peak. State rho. 0.0272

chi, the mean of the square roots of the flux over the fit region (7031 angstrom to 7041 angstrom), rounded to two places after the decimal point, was 4.16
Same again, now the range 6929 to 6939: 4.28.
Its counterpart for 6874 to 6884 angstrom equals 4.29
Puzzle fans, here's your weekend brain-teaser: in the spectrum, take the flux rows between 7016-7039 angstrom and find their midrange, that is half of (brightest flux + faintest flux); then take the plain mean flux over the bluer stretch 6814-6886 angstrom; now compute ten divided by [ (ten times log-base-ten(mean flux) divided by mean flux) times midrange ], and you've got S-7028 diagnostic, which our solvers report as 0.831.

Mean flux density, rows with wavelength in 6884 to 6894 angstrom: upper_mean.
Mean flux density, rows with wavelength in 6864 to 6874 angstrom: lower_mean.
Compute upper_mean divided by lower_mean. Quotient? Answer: 0.96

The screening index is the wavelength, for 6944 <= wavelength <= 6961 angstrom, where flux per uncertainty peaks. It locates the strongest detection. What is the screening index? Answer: 6960.0 angstrom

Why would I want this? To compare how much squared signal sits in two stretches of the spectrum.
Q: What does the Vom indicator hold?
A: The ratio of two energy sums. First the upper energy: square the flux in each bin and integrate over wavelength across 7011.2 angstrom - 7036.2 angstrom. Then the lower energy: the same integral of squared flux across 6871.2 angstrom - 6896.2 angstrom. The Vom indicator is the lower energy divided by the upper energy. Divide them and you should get 1.07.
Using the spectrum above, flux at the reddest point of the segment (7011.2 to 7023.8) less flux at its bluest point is -1.2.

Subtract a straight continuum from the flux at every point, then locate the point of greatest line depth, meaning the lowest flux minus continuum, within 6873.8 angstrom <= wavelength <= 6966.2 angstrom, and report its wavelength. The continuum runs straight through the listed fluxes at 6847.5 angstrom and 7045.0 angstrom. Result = 6892.5 angstrom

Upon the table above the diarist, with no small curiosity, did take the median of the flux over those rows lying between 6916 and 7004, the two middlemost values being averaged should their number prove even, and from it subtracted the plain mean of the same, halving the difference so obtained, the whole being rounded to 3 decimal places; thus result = -0.001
